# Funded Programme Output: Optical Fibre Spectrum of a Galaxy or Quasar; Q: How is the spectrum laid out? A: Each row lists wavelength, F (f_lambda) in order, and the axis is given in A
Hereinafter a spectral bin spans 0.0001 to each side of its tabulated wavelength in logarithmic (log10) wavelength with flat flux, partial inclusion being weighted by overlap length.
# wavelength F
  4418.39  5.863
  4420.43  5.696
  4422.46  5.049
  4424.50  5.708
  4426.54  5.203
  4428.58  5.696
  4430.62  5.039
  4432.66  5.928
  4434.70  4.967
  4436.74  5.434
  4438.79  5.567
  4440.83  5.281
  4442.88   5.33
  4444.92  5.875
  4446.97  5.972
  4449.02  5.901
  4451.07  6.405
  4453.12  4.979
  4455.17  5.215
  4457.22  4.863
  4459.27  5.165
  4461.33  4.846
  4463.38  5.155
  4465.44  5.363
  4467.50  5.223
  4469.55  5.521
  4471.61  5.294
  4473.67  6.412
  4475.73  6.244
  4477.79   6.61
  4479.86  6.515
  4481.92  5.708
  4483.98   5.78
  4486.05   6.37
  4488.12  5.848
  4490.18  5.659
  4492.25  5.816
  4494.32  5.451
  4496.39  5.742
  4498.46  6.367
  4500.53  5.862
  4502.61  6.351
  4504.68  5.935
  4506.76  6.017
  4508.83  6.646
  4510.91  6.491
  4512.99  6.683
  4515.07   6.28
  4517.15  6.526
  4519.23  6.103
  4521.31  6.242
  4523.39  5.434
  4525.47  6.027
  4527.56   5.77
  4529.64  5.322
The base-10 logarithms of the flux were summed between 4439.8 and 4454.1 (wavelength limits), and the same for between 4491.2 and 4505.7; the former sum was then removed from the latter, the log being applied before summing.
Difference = 0.14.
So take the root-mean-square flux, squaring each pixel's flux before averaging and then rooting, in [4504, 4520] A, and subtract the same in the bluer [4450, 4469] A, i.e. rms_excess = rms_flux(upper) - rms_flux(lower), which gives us 1.1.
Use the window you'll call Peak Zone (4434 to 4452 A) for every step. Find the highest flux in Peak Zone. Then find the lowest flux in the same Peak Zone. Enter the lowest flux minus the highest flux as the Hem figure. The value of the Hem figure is -1.44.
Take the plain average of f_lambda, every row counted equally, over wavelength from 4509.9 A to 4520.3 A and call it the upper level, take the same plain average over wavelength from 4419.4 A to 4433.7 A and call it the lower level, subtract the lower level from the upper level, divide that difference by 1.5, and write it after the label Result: 0.63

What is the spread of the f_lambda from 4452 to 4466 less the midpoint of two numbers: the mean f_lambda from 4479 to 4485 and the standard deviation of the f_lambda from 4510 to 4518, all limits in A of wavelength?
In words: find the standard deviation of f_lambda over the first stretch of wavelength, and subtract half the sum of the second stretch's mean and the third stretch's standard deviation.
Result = -2.89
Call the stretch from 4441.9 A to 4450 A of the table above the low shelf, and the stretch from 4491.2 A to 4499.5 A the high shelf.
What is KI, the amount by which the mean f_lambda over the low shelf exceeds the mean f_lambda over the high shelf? -0.1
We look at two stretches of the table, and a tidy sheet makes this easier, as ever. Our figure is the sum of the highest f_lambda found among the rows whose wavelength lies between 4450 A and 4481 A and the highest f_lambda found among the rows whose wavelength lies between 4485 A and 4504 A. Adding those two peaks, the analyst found 13.0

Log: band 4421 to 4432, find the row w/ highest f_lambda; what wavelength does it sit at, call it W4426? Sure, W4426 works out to 4424.50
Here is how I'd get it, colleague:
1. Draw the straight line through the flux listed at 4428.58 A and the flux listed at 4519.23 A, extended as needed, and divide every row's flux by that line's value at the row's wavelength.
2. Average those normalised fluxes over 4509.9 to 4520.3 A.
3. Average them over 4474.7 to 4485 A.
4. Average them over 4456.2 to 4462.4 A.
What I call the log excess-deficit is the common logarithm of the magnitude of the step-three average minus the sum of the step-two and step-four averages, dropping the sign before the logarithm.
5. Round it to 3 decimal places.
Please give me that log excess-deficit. -0.064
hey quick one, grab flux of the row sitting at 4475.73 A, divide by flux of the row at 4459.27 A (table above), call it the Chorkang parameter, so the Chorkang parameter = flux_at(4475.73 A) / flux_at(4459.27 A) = 1.21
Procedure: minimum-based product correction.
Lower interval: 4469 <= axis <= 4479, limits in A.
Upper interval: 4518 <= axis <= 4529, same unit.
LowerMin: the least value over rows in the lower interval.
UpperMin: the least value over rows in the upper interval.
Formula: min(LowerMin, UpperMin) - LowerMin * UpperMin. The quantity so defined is -23.5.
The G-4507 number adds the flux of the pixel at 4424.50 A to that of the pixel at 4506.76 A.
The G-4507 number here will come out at 11.7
